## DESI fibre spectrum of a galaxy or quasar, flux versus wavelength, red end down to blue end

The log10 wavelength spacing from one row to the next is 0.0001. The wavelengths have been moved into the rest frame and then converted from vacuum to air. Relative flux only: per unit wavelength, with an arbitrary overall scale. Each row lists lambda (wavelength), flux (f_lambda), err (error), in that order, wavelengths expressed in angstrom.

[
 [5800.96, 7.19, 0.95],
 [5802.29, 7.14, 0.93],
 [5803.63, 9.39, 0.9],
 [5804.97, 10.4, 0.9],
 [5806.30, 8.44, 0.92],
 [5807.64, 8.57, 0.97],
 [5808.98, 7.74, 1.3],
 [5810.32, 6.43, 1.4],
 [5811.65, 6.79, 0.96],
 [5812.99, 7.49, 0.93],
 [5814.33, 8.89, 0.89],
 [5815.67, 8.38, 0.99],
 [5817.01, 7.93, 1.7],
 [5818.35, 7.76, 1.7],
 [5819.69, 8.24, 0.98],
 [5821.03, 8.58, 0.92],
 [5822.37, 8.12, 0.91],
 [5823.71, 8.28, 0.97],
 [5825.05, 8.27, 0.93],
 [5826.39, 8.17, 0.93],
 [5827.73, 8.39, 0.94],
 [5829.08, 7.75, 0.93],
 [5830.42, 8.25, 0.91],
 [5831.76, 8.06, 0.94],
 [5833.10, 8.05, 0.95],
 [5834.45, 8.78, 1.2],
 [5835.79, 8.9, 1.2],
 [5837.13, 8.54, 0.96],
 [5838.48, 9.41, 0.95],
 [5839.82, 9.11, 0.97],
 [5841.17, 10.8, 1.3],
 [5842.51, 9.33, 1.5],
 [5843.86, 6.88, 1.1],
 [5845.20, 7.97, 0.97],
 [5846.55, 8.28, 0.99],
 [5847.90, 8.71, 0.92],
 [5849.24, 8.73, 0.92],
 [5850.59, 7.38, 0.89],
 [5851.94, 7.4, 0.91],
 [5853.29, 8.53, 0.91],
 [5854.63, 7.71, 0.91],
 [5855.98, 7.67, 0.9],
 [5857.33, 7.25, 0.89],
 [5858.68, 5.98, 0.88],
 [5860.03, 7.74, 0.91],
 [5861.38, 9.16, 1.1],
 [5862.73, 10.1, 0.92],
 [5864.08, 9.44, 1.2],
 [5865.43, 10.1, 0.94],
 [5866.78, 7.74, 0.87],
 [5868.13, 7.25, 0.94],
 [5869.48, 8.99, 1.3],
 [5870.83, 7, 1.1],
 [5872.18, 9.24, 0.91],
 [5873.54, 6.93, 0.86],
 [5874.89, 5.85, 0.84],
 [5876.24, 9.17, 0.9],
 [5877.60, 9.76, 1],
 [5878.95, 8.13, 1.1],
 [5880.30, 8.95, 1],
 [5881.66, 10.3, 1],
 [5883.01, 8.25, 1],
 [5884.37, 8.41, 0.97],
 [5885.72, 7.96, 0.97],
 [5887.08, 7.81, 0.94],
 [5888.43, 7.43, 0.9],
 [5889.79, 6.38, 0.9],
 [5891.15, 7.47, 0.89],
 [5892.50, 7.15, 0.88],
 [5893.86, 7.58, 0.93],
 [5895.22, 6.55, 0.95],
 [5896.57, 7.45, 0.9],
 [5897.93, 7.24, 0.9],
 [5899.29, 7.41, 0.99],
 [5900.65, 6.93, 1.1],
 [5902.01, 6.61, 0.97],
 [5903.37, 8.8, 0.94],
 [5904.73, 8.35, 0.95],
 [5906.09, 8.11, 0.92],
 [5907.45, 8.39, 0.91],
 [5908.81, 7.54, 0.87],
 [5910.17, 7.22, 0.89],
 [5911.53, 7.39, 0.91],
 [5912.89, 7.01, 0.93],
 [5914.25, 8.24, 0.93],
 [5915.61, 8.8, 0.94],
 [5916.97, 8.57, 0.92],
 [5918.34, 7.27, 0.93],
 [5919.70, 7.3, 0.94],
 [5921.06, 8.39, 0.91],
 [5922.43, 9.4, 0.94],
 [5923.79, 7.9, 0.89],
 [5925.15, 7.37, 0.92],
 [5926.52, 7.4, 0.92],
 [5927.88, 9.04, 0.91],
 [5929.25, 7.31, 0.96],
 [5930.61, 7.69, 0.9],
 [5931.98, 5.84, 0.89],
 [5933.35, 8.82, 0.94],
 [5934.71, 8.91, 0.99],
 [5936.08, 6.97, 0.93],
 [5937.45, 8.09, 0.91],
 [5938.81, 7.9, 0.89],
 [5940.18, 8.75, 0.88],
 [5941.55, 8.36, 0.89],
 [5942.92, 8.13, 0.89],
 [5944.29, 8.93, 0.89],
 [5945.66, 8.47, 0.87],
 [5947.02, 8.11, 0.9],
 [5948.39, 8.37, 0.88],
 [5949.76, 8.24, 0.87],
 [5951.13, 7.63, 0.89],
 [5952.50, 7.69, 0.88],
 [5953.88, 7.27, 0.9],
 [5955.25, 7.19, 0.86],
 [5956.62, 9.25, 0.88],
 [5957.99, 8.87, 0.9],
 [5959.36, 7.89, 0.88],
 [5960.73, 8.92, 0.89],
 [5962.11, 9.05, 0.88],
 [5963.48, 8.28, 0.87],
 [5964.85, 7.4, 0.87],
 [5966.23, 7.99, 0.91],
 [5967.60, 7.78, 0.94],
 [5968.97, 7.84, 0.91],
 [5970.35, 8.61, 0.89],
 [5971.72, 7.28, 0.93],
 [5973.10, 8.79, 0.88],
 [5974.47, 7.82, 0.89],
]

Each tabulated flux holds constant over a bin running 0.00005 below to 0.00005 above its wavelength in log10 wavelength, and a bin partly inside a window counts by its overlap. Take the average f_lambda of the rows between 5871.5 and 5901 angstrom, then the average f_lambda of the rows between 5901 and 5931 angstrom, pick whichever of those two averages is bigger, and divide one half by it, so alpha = 0.0632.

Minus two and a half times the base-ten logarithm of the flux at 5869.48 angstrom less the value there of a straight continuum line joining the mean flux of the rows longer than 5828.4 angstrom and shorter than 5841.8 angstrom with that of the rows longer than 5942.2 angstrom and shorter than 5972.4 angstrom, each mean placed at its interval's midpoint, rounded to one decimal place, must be 1.0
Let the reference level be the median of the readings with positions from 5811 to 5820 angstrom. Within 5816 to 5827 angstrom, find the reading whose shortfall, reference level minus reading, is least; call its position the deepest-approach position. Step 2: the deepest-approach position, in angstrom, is 5821.03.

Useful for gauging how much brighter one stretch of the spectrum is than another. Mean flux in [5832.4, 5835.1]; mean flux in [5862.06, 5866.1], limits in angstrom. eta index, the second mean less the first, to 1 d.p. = 1.5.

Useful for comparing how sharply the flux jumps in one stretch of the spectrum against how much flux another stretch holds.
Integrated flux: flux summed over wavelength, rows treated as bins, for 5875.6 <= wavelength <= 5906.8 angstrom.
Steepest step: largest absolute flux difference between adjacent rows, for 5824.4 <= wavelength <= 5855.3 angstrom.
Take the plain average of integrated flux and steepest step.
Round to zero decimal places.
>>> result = 125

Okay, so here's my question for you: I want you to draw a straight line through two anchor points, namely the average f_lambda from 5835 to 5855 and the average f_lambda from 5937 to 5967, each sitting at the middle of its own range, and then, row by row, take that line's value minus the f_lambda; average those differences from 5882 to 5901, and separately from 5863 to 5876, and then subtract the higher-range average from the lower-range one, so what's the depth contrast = -0.6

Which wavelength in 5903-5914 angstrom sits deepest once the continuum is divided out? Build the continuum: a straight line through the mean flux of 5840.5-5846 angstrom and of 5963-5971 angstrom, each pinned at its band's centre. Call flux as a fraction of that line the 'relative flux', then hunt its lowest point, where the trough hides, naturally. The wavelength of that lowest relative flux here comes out 5912.89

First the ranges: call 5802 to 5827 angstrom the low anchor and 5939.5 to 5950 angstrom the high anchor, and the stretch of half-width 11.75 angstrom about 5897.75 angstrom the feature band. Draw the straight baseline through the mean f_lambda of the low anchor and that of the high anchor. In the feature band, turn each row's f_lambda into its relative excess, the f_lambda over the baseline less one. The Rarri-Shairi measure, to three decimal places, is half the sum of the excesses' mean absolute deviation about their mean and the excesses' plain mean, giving -0.021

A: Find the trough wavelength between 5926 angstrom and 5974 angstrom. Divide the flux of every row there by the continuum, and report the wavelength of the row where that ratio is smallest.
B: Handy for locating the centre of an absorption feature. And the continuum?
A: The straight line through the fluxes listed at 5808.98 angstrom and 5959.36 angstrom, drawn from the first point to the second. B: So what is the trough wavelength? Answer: 5931.98 angstrom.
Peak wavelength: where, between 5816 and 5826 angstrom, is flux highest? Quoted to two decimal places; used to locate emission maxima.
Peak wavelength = 5821.03 angstrom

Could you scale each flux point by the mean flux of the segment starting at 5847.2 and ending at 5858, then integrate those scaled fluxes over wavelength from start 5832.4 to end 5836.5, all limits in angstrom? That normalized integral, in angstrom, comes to 4.4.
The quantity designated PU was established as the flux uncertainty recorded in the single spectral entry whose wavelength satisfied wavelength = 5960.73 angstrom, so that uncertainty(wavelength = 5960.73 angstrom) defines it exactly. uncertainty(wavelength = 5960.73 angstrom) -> 0.89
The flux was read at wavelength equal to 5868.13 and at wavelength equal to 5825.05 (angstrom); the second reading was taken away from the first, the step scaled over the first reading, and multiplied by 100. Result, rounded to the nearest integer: -14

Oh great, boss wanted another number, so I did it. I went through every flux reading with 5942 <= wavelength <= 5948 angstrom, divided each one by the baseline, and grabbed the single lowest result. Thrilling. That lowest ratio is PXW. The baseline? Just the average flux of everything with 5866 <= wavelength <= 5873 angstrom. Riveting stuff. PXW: 1.01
